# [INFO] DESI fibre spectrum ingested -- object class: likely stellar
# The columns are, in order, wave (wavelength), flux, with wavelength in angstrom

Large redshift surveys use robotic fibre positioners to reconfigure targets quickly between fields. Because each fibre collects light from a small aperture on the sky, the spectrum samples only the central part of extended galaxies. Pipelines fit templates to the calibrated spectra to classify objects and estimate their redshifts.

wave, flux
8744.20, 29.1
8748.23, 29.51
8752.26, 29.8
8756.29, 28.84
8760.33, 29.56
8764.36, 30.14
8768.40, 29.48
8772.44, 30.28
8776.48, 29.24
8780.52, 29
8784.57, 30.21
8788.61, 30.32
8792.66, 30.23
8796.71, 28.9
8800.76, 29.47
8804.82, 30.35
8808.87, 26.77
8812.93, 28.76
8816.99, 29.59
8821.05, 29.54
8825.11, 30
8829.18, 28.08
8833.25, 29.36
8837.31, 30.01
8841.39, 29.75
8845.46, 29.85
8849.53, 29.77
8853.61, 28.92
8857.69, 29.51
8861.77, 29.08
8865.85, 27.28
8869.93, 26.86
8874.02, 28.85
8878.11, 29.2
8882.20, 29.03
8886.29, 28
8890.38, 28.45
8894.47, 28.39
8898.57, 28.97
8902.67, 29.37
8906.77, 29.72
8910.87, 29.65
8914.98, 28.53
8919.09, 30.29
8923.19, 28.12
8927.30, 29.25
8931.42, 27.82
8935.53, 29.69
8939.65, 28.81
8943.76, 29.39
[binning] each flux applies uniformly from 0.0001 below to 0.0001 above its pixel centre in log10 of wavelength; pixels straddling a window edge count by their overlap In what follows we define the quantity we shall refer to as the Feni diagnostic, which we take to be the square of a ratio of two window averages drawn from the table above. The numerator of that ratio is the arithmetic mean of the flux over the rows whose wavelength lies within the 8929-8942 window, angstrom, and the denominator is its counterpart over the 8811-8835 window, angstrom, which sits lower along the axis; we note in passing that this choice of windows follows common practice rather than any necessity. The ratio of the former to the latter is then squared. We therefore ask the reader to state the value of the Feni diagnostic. 0.97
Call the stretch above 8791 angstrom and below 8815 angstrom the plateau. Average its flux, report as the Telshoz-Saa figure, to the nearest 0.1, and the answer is 29.1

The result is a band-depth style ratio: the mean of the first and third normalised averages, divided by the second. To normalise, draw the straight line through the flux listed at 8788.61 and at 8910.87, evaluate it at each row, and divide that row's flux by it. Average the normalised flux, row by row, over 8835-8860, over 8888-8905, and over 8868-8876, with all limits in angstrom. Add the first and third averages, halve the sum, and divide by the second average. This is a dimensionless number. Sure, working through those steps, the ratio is 0.99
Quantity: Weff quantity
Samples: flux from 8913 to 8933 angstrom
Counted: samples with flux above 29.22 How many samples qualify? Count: 2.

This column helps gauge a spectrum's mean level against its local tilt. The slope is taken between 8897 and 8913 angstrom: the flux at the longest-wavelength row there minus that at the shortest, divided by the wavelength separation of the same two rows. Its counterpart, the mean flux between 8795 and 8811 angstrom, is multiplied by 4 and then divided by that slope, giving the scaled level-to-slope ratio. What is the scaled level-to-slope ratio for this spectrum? 2089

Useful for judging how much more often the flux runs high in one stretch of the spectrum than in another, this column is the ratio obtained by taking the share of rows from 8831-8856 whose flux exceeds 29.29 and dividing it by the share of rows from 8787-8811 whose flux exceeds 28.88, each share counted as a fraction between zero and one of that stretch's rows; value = 1.00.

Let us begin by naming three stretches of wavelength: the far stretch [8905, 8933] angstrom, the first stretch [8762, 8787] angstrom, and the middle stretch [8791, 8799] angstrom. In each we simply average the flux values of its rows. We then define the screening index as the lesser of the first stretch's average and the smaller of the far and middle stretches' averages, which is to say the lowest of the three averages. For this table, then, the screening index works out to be 29.1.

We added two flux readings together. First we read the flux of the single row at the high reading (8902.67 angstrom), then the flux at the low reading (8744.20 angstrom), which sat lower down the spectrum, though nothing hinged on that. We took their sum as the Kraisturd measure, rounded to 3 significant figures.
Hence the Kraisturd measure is 58.5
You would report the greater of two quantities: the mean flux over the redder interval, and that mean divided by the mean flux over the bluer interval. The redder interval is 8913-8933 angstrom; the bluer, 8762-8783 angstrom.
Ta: 28.8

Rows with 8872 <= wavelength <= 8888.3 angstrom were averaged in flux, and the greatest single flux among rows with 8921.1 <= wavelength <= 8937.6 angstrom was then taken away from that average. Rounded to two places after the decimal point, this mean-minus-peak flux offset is -0.92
